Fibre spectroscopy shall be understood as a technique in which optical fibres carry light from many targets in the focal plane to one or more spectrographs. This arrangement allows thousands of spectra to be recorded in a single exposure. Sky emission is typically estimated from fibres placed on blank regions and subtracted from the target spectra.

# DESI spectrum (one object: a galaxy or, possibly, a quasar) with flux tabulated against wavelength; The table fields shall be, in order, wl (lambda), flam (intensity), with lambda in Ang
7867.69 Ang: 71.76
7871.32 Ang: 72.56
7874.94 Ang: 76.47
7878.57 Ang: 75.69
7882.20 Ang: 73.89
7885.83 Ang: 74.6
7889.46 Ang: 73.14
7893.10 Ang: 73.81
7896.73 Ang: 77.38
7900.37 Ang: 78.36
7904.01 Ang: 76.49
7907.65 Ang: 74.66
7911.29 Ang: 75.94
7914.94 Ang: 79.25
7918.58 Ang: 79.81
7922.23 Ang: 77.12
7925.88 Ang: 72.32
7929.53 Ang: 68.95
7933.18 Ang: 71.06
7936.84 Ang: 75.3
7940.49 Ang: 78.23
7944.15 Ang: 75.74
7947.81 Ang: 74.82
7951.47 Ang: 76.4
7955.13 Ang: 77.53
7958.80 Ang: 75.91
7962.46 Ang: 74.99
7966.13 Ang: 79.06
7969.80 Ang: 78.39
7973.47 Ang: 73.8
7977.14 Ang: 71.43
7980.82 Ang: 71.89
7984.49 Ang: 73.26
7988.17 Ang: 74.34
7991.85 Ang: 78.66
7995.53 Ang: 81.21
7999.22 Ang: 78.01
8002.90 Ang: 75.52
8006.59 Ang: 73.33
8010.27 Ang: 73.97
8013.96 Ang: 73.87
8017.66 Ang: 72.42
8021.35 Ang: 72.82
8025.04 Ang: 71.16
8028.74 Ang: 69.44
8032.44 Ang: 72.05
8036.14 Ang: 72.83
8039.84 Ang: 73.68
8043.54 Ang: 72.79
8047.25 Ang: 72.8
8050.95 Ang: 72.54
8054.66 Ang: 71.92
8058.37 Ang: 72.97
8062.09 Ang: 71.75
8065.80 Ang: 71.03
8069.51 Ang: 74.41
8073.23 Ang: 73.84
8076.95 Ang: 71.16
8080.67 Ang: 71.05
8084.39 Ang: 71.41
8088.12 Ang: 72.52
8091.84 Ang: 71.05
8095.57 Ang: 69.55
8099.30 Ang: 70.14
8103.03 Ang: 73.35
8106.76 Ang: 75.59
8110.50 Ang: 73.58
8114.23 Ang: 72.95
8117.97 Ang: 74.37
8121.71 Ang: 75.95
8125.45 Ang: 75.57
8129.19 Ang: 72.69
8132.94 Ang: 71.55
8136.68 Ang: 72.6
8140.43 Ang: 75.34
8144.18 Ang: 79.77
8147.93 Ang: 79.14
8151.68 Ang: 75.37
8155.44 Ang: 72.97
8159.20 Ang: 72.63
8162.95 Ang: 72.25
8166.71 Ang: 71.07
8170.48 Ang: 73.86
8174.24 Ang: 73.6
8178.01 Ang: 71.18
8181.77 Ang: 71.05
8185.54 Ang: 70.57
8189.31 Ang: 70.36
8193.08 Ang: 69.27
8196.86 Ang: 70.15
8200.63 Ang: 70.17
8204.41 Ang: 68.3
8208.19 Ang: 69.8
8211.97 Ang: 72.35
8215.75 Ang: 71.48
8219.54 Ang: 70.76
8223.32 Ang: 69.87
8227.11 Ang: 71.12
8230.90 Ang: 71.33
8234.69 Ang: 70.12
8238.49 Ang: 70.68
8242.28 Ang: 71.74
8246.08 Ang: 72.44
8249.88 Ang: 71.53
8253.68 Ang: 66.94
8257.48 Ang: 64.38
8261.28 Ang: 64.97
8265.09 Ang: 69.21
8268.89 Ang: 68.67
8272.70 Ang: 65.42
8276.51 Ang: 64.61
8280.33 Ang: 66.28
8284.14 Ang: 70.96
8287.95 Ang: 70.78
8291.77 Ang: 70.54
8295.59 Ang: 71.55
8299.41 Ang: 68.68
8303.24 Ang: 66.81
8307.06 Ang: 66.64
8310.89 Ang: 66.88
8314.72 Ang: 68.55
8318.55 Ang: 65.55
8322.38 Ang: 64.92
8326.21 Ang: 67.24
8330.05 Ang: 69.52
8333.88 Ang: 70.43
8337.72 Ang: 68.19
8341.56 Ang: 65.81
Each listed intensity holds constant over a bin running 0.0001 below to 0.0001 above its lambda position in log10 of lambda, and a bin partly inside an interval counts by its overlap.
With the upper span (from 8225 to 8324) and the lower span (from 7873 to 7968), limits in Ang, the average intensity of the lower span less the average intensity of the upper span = 7.1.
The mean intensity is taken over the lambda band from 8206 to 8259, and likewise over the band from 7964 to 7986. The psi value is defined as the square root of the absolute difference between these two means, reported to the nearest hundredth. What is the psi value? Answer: 2.08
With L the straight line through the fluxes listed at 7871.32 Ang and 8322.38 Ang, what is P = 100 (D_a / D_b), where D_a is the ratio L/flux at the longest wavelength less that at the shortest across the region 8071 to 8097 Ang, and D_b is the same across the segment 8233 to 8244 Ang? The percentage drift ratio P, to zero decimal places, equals -226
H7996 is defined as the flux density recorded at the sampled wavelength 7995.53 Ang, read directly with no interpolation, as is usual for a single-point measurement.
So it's 81.21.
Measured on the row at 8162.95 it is 72.25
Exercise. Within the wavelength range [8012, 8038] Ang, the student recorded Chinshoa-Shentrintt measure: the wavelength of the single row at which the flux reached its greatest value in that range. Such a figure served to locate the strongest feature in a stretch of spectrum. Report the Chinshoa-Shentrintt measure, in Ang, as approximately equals 8013.96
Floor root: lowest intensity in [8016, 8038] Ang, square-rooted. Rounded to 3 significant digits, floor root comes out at 8.33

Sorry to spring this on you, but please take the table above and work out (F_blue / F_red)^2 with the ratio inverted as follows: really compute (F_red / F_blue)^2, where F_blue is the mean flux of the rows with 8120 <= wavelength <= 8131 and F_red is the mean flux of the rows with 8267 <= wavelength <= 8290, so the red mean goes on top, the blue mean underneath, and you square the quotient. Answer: 0.82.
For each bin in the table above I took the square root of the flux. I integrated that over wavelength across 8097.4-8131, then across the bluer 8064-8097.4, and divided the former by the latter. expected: 1.02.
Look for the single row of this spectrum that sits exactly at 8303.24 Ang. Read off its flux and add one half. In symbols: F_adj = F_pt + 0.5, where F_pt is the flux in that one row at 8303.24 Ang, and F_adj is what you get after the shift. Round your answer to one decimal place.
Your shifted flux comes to 67.3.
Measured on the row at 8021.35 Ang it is 73.3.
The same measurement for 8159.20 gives 73.1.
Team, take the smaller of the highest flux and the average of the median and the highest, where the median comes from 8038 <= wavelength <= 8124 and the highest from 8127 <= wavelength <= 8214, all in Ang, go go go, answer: 76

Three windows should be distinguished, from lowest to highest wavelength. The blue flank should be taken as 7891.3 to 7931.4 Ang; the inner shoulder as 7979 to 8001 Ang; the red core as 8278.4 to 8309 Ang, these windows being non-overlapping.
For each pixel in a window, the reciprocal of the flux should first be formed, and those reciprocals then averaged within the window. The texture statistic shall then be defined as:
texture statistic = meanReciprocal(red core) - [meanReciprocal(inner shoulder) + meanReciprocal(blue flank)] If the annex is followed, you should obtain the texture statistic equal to -0.0119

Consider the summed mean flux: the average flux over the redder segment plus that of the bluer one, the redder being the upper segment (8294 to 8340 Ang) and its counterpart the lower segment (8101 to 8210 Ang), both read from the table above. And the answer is 140.8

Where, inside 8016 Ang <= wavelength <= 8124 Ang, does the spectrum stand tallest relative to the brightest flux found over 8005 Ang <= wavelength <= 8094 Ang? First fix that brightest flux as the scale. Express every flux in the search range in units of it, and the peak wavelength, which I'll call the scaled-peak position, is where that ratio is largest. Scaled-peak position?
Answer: 8121.71 Ang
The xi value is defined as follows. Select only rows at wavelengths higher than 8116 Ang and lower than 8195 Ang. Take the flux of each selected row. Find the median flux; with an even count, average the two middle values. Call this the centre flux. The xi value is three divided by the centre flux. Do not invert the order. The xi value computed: 0.041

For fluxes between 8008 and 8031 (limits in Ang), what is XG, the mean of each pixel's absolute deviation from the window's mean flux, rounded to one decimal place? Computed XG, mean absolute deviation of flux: 1.3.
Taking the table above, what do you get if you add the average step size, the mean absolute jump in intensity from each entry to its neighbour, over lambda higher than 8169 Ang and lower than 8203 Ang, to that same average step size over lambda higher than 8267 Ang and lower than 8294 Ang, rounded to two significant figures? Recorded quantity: 2.5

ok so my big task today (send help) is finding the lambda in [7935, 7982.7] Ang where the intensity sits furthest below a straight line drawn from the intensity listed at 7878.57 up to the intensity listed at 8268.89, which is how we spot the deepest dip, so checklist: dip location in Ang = 7977.14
